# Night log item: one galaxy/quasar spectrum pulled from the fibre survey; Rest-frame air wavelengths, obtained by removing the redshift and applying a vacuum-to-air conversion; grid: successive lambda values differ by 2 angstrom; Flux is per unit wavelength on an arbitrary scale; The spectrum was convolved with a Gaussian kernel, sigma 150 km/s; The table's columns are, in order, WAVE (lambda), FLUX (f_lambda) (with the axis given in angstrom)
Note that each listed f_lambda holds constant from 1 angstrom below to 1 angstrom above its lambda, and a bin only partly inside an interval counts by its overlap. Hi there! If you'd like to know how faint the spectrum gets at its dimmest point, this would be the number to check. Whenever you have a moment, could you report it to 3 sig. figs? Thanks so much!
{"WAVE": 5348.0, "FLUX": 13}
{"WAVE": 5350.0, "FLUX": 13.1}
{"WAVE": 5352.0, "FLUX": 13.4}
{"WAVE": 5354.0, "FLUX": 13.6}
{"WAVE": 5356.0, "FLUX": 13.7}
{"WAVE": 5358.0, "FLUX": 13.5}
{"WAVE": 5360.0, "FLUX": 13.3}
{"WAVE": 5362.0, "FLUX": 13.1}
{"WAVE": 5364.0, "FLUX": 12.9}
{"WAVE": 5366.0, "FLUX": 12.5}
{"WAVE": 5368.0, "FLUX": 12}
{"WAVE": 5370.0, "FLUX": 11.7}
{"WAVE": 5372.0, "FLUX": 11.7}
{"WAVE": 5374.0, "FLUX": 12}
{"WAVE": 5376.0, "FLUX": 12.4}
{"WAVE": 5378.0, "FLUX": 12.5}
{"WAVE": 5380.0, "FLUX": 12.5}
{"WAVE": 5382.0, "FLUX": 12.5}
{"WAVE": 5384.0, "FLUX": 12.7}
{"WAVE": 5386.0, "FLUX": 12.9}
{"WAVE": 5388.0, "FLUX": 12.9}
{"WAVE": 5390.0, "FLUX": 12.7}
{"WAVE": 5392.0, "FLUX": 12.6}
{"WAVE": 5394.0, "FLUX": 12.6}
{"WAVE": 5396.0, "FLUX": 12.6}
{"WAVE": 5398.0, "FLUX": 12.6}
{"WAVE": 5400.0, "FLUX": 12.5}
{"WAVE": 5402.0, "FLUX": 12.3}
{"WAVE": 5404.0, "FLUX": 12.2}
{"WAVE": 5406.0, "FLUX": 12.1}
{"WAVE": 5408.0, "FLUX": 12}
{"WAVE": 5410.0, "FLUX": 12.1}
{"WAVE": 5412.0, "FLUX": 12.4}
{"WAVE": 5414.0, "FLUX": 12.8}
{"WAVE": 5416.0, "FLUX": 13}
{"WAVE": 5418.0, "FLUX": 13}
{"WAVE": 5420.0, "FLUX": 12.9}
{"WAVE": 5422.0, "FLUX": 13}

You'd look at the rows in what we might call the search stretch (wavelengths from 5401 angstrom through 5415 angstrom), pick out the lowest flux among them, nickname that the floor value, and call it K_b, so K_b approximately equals 12.0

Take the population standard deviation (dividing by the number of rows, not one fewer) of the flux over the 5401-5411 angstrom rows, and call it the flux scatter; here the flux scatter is 0.10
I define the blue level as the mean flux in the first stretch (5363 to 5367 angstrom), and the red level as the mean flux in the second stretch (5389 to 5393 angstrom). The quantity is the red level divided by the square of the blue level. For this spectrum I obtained 0.078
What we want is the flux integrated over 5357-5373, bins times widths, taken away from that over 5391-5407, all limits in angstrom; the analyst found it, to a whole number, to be -2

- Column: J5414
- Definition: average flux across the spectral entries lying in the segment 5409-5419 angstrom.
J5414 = 12.7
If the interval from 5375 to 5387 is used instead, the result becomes 12.6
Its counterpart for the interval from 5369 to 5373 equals 11.7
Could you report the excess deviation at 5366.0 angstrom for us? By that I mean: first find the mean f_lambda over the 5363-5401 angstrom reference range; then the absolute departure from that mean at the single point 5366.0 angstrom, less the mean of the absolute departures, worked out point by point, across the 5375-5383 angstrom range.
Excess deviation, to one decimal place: 0.0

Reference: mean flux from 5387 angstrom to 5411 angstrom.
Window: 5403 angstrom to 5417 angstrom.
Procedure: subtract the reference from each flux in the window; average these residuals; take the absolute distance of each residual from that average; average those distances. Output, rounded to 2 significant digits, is 0.31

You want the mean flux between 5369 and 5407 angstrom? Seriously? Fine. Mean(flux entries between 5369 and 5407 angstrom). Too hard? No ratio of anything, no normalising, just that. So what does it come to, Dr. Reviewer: 12.42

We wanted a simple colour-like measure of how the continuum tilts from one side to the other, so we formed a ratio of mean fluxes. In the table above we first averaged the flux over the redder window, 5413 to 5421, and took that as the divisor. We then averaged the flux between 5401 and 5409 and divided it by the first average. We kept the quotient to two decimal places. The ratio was 0.94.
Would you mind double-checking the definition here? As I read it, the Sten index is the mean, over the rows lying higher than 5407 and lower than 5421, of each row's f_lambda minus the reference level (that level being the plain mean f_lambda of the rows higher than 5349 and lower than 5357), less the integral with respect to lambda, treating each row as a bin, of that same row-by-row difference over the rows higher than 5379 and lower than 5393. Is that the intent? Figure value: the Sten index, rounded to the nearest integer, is 10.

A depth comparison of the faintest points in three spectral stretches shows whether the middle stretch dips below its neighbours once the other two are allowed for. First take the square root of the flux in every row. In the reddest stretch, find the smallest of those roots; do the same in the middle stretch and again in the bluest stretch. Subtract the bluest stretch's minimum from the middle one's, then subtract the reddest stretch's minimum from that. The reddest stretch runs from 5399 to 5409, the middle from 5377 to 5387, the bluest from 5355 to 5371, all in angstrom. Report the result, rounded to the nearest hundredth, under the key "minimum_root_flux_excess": -3.35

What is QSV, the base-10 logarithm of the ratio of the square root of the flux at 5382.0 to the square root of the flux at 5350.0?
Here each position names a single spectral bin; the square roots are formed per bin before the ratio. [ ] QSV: -0.010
